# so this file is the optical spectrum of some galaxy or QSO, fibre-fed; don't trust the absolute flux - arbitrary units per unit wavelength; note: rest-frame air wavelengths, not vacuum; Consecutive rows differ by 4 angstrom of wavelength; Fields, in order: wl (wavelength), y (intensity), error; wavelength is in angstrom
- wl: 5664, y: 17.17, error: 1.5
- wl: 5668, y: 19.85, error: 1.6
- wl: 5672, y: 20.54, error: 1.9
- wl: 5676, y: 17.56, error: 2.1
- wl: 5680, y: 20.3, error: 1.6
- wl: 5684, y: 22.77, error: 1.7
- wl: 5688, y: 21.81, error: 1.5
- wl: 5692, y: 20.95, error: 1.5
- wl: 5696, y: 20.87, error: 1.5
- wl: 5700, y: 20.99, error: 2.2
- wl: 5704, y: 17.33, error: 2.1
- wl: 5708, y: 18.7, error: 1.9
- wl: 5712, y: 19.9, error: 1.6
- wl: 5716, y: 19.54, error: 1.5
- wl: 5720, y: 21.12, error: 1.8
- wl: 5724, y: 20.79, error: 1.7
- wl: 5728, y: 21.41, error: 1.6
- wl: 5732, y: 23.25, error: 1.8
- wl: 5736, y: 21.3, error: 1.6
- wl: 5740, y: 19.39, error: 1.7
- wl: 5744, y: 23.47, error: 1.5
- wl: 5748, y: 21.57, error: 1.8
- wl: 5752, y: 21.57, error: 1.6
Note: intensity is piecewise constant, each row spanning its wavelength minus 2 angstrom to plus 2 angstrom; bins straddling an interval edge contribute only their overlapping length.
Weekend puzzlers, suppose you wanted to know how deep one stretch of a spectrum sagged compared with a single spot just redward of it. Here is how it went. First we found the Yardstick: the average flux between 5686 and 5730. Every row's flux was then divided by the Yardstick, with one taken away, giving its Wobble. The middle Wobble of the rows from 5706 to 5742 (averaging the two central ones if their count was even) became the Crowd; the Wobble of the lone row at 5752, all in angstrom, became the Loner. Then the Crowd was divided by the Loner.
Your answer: 0.4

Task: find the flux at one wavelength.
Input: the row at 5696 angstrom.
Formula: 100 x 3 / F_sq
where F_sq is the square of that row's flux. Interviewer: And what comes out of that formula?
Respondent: 0.69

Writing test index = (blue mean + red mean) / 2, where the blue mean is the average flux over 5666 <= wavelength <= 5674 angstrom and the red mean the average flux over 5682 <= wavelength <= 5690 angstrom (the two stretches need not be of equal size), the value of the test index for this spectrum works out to 21.2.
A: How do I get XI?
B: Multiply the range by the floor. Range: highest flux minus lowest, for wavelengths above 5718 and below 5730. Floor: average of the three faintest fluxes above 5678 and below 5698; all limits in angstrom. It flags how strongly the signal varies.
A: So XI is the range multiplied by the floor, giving 13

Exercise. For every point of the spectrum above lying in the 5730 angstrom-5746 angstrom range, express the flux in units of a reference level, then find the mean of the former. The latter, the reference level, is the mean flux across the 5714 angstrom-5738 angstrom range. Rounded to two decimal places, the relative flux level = 1.03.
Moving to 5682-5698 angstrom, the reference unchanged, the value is 1.02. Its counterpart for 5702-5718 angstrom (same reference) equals 0.89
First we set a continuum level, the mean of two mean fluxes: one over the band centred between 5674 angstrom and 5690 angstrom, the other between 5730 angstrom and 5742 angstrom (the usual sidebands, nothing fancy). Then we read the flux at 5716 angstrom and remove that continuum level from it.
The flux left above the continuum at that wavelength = -1.42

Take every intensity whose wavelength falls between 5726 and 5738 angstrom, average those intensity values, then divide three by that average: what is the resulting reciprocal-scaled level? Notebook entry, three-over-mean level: 0.136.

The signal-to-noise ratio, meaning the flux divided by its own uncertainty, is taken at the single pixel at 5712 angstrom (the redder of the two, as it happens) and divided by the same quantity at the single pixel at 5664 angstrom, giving 1.09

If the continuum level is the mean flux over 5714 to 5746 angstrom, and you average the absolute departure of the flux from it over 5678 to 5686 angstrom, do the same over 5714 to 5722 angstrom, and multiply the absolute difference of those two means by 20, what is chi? 5.6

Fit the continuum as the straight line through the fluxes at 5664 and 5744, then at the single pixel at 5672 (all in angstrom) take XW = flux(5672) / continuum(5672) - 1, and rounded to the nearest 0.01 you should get 0.15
